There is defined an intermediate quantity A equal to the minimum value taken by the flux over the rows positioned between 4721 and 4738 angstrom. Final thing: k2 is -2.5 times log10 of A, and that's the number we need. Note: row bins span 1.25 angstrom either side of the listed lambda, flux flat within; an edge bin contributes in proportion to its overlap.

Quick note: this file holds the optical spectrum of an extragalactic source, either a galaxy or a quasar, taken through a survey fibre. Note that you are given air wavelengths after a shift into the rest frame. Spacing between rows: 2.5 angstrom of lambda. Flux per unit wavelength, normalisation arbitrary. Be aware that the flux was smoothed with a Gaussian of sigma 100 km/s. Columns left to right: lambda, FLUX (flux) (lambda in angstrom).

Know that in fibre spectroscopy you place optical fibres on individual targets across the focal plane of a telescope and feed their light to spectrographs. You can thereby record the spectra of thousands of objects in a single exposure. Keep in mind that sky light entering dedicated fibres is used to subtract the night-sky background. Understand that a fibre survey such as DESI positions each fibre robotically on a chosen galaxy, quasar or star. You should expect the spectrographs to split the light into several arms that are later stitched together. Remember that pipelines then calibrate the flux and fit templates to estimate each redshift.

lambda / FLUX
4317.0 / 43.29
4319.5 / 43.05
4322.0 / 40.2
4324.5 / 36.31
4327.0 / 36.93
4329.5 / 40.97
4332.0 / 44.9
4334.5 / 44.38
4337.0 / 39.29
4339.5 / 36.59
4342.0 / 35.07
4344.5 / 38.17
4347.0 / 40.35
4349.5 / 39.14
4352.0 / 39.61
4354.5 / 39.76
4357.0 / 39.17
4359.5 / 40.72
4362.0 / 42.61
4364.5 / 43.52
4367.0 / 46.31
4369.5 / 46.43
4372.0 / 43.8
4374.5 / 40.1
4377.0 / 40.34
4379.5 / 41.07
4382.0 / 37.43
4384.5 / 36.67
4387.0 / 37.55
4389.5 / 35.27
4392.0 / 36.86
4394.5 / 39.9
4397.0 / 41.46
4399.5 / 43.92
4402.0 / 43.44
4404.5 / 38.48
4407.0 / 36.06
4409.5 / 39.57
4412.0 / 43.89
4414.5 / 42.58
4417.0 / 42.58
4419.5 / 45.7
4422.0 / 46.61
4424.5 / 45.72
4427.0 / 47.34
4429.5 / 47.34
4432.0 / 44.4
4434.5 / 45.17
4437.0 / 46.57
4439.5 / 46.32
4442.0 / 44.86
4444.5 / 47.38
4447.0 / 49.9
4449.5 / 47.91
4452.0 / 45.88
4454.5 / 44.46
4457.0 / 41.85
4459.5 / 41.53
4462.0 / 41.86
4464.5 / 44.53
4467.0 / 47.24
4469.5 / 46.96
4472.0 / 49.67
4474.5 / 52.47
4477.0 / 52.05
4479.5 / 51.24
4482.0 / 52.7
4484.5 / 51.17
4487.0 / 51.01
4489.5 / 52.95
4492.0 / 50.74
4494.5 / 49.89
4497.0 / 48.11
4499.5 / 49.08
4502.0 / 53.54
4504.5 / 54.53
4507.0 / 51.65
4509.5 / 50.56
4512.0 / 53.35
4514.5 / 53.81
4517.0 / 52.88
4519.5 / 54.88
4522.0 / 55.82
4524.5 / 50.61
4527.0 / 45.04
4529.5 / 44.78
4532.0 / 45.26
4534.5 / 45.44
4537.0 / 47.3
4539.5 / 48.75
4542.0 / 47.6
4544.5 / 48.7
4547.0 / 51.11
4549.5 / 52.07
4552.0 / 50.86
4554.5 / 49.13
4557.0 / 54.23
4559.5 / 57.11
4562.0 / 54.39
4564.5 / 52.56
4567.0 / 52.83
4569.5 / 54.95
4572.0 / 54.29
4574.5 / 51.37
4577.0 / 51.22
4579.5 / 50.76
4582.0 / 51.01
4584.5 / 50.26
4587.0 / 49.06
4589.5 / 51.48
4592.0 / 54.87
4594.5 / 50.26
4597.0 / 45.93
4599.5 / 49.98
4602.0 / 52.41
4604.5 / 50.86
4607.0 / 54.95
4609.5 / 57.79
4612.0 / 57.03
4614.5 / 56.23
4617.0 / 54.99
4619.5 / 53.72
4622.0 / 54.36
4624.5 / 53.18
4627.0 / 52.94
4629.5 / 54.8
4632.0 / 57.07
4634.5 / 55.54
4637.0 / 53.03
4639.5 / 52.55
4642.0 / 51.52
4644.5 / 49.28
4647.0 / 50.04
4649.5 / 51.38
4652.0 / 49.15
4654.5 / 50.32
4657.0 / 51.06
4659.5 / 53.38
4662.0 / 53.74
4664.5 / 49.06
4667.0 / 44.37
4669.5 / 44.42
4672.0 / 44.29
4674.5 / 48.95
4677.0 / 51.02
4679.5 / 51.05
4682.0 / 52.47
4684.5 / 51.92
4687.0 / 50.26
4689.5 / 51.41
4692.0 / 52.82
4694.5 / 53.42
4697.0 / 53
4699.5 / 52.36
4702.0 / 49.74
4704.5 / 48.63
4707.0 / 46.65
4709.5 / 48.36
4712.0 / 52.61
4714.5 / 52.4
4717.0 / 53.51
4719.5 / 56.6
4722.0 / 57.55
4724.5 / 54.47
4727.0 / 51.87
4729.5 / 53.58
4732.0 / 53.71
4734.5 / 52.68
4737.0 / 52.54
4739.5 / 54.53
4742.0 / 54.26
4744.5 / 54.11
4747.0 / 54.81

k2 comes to -4.29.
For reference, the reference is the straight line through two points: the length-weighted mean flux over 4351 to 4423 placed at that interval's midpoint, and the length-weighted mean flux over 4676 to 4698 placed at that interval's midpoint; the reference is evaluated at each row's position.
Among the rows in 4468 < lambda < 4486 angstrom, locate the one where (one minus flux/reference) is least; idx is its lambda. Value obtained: 4474.5 angstrom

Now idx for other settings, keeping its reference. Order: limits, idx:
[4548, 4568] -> 4559.5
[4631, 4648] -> 4632.0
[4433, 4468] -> 4447.0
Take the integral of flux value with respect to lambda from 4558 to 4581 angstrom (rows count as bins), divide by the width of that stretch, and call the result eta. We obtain 53.3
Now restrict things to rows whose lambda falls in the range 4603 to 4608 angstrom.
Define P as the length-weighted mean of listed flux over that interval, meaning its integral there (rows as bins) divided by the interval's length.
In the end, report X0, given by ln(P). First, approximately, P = 52.8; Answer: 3.97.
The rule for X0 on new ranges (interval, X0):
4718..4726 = 4.03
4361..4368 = 3.79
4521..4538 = 3.86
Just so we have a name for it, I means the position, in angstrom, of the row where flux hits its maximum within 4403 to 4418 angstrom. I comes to 4412.0 angstrom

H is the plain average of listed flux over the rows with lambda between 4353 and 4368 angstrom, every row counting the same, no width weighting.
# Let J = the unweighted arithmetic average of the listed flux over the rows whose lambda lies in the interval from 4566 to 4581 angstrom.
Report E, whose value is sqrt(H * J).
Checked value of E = 47.0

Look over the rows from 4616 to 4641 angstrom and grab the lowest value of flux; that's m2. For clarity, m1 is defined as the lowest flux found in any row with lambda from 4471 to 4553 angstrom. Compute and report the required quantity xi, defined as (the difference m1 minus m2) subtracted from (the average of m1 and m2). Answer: 56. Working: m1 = 44.78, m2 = 52.55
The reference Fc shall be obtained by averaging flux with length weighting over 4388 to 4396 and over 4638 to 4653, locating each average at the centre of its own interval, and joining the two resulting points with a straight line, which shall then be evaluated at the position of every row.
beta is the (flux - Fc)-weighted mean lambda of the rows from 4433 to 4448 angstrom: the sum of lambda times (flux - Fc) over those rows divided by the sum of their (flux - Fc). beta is 4441.4 angstrom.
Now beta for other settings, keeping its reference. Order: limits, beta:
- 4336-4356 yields 4346.7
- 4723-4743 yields 4733.5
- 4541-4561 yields 4552.9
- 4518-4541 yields 4524.8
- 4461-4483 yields 4474.8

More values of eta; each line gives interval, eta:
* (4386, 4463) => 43.3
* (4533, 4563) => 50.5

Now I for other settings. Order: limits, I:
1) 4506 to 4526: 4522.0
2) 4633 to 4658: 4634.5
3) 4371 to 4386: 4372.0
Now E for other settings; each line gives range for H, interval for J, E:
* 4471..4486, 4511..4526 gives 52.5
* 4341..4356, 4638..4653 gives 44.3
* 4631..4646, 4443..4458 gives 49.6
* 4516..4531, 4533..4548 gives 49.4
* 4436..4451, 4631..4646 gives 50.1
